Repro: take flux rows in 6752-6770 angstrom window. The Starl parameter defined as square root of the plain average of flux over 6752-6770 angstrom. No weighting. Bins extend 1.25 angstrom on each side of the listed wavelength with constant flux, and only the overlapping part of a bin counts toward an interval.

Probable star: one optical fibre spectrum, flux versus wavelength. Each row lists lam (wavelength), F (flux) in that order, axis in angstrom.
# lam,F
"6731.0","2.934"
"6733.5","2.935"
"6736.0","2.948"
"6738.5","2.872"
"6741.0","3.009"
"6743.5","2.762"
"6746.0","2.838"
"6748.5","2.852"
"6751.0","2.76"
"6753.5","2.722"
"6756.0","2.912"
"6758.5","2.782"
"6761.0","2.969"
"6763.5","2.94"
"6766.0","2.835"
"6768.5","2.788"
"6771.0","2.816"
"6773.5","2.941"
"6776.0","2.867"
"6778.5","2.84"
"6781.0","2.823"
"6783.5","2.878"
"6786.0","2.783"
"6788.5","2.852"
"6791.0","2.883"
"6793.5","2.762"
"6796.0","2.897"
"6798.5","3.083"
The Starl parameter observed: 1.69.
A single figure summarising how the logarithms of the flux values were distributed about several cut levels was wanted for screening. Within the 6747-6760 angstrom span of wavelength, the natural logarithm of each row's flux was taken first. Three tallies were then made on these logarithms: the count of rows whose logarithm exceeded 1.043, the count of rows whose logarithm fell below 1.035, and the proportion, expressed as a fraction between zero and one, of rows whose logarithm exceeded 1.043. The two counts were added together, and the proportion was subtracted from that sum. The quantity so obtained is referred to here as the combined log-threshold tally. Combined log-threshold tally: 4.60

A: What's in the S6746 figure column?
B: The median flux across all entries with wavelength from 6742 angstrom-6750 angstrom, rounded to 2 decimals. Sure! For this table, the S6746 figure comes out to 2.84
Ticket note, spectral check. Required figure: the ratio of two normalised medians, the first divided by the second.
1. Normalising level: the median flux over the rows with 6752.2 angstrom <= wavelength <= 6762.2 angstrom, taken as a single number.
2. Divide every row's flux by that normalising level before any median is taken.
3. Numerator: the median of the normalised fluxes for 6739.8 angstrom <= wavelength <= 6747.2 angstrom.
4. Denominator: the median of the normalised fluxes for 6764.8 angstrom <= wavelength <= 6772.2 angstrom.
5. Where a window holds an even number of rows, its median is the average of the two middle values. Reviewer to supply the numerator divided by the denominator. 1.01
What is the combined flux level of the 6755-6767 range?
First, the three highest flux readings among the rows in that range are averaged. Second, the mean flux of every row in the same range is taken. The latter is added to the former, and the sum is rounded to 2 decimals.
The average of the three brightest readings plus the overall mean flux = 5.83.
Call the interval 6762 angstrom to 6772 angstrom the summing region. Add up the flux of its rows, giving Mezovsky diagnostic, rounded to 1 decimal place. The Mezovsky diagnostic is 11.4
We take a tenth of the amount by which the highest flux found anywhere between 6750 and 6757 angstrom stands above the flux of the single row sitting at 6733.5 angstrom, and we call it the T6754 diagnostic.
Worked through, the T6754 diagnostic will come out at -0.002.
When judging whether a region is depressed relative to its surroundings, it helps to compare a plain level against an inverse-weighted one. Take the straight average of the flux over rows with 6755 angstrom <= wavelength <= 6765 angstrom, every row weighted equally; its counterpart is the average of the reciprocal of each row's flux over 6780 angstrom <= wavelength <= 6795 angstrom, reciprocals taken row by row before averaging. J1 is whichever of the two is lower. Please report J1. 0.353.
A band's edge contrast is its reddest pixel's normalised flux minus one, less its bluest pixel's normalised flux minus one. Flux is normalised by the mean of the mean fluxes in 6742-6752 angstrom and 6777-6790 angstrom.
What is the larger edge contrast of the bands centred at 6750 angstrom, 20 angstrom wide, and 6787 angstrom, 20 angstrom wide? 0.020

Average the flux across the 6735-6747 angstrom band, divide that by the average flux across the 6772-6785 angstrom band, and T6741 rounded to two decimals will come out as 1.01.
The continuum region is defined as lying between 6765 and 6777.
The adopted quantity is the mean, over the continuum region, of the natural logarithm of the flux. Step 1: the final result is 1.05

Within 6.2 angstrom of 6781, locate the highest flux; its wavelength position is 6783.5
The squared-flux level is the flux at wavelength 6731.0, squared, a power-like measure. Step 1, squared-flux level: 8.6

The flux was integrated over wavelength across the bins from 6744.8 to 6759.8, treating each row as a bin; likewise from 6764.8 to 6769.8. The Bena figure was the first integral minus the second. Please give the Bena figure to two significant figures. 28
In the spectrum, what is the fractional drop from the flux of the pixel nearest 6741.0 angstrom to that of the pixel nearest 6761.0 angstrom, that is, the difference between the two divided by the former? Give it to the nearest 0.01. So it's 0.01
